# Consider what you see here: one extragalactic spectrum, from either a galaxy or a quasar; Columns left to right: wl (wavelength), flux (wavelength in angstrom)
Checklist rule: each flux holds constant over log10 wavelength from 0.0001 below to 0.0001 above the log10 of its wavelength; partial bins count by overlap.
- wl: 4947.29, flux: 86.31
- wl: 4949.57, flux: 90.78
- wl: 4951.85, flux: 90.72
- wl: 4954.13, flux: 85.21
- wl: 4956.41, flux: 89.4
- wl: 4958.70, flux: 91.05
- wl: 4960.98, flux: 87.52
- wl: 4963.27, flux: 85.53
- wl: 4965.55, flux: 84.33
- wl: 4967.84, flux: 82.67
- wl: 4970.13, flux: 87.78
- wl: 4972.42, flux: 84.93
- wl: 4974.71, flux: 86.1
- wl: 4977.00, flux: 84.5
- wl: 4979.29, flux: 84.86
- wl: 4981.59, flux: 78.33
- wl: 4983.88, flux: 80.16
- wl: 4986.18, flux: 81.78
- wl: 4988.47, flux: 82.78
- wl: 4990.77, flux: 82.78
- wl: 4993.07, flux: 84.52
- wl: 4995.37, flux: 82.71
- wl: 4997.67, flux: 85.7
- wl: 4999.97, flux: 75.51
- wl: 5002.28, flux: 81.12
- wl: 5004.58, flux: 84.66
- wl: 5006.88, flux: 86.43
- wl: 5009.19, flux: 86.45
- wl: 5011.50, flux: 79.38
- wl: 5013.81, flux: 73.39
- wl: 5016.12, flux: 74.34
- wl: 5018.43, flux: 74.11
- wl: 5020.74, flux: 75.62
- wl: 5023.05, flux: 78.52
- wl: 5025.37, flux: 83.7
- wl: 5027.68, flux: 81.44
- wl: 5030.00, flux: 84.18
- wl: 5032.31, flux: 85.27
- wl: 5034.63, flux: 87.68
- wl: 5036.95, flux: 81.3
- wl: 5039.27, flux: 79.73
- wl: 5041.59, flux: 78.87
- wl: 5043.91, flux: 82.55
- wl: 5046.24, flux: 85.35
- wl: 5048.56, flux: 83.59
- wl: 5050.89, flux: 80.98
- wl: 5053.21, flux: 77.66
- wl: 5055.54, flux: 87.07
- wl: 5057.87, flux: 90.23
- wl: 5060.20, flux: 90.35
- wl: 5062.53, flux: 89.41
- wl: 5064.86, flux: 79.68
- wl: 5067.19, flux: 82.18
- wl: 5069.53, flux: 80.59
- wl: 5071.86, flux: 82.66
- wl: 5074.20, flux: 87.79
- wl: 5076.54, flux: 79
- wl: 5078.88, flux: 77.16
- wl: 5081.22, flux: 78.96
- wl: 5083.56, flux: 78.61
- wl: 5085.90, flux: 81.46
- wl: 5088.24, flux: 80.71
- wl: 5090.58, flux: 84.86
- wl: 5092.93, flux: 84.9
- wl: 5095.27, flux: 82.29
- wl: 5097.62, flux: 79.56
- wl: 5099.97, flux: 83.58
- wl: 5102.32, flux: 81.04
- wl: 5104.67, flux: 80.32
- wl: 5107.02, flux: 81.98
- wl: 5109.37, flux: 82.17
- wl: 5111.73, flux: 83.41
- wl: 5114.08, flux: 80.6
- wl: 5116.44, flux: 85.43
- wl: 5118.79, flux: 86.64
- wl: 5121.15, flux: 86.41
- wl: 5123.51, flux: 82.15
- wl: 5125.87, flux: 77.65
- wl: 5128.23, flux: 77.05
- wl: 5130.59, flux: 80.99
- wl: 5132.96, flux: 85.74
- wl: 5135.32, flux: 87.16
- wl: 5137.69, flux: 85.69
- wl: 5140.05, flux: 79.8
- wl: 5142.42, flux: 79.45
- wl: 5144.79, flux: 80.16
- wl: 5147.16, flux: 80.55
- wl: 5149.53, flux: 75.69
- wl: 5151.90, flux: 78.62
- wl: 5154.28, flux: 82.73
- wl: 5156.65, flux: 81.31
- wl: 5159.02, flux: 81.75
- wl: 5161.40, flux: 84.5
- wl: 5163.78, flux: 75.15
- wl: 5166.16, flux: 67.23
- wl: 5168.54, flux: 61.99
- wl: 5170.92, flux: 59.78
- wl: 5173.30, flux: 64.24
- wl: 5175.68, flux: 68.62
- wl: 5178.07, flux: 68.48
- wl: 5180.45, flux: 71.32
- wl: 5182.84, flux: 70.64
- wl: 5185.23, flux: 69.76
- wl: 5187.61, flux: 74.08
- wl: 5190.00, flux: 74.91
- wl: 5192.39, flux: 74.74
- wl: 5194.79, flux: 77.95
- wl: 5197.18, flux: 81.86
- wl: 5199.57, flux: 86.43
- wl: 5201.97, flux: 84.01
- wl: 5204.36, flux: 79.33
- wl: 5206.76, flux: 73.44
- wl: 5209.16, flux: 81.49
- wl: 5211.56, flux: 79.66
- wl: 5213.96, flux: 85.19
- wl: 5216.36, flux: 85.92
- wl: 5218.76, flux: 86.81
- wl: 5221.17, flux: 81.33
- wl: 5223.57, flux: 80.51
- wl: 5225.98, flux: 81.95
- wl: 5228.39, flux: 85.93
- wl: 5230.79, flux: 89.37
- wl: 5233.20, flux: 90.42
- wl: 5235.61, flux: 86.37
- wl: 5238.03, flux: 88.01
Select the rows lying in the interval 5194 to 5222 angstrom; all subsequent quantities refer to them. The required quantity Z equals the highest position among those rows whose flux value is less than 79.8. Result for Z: 5211.56 angstrom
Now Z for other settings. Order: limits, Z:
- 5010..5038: 5023.05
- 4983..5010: 4999.97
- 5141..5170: 5168.54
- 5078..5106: 5097.62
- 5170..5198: 5194.79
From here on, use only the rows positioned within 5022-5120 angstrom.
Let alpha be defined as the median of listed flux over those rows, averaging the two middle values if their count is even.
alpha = 82.2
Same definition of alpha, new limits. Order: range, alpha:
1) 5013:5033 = 78.5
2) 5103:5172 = 81.0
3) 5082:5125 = 82.2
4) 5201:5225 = 81.4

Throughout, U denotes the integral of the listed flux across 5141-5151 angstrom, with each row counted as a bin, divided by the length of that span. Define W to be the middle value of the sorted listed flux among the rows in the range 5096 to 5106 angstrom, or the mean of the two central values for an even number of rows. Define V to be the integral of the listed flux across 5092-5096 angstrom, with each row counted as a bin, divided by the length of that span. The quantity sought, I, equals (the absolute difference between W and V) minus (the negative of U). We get 82.1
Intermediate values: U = 79.0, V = 84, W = 80.7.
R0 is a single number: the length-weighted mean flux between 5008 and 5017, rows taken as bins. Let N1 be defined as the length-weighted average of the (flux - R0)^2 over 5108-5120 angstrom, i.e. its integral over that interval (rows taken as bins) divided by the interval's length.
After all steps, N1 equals 31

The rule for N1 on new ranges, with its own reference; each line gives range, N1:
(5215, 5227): 30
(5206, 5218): 29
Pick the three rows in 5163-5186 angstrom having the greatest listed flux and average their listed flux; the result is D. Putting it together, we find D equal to 72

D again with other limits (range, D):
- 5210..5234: 89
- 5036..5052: 84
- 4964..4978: 86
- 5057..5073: 90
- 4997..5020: 86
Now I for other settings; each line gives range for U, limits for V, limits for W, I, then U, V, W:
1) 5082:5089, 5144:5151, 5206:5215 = 82.0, 80.2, 79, 80.6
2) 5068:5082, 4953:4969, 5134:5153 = 87.6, 81.1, 87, 80.0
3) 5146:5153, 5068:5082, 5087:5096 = 80.8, 78.3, 81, 83.6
